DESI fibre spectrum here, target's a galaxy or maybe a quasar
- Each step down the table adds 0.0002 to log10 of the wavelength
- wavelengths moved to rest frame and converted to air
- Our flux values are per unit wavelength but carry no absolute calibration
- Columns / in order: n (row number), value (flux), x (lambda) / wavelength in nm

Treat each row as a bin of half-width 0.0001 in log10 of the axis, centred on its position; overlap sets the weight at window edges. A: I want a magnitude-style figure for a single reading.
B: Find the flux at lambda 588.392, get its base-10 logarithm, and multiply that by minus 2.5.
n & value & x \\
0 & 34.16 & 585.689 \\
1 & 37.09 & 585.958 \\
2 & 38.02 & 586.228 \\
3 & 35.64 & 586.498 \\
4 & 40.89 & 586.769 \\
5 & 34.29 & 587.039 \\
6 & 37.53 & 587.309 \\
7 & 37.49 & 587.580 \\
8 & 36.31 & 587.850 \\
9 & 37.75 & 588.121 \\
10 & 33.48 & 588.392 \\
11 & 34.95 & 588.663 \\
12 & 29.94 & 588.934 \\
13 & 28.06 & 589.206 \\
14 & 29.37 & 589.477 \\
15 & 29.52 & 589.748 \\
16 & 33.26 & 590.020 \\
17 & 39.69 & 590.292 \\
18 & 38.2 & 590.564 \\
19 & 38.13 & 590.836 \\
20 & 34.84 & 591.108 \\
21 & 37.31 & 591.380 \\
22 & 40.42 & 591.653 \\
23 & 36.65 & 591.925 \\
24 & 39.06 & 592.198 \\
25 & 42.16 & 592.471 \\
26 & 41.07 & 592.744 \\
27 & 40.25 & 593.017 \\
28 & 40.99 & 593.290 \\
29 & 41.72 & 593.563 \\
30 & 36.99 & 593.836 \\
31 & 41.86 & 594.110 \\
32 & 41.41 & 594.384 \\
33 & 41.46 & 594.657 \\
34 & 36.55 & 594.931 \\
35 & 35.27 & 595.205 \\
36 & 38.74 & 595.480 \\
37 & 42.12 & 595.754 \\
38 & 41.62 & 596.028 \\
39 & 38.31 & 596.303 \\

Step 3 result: -3.81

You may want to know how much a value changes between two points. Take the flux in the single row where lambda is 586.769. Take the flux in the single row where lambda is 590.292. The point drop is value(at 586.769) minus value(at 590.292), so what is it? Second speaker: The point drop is 1.2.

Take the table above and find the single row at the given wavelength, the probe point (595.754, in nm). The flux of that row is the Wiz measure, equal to 42.12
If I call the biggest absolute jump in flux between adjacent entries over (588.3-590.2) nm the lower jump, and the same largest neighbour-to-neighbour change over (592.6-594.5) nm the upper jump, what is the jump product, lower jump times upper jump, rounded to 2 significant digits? 24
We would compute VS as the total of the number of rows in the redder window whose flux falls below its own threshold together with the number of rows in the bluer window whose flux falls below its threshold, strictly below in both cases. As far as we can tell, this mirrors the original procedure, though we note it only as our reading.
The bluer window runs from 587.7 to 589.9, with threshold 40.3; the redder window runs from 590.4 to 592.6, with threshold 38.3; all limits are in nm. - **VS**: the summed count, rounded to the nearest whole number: 13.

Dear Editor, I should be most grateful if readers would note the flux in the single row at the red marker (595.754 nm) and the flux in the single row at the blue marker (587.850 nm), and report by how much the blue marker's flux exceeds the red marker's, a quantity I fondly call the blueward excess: -6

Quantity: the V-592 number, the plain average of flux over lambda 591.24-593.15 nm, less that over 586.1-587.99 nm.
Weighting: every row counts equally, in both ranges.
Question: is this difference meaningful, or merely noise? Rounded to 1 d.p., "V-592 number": 2.4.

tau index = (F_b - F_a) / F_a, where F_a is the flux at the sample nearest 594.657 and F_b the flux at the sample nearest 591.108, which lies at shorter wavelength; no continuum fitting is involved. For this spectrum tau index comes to -0.16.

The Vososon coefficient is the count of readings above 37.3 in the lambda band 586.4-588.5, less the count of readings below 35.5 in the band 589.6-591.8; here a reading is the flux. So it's 1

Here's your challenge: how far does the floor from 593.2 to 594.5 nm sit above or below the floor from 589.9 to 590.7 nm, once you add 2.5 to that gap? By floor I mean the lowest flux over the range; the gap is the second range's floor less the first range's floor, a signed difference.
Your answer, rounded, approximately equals 6.2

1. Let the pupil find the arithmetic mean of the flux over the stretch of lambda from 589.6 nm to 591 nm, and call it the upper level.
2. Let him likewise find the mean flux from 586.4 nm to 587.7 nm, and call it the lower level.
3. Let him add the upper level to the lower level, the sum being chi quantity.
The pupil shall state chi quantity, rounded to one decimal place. 72.9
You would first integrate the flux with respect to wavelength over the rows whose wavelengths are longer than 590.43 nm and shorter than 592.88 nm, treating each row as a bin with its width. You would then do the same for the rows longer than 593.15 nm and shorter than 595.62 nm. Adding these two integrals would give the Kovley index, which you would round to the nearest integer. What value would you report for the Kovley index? 192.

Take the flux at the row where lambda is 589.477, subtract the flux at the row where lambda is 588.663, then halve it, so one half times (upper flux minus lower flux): -2.8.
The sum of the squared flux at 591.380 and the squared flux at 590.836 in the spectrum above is 2846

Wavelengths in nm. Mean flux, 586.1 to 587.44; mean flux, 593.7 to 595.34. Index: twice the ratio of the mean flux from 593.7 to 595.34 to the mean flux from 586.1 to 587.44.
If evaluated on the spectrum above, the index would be 2.09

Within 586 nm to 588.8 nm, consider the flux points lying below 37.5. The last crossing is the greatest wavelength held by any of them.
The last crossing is 588.663 nm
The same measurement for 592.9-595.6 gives 595.205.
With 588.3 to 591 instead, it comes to 590.020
